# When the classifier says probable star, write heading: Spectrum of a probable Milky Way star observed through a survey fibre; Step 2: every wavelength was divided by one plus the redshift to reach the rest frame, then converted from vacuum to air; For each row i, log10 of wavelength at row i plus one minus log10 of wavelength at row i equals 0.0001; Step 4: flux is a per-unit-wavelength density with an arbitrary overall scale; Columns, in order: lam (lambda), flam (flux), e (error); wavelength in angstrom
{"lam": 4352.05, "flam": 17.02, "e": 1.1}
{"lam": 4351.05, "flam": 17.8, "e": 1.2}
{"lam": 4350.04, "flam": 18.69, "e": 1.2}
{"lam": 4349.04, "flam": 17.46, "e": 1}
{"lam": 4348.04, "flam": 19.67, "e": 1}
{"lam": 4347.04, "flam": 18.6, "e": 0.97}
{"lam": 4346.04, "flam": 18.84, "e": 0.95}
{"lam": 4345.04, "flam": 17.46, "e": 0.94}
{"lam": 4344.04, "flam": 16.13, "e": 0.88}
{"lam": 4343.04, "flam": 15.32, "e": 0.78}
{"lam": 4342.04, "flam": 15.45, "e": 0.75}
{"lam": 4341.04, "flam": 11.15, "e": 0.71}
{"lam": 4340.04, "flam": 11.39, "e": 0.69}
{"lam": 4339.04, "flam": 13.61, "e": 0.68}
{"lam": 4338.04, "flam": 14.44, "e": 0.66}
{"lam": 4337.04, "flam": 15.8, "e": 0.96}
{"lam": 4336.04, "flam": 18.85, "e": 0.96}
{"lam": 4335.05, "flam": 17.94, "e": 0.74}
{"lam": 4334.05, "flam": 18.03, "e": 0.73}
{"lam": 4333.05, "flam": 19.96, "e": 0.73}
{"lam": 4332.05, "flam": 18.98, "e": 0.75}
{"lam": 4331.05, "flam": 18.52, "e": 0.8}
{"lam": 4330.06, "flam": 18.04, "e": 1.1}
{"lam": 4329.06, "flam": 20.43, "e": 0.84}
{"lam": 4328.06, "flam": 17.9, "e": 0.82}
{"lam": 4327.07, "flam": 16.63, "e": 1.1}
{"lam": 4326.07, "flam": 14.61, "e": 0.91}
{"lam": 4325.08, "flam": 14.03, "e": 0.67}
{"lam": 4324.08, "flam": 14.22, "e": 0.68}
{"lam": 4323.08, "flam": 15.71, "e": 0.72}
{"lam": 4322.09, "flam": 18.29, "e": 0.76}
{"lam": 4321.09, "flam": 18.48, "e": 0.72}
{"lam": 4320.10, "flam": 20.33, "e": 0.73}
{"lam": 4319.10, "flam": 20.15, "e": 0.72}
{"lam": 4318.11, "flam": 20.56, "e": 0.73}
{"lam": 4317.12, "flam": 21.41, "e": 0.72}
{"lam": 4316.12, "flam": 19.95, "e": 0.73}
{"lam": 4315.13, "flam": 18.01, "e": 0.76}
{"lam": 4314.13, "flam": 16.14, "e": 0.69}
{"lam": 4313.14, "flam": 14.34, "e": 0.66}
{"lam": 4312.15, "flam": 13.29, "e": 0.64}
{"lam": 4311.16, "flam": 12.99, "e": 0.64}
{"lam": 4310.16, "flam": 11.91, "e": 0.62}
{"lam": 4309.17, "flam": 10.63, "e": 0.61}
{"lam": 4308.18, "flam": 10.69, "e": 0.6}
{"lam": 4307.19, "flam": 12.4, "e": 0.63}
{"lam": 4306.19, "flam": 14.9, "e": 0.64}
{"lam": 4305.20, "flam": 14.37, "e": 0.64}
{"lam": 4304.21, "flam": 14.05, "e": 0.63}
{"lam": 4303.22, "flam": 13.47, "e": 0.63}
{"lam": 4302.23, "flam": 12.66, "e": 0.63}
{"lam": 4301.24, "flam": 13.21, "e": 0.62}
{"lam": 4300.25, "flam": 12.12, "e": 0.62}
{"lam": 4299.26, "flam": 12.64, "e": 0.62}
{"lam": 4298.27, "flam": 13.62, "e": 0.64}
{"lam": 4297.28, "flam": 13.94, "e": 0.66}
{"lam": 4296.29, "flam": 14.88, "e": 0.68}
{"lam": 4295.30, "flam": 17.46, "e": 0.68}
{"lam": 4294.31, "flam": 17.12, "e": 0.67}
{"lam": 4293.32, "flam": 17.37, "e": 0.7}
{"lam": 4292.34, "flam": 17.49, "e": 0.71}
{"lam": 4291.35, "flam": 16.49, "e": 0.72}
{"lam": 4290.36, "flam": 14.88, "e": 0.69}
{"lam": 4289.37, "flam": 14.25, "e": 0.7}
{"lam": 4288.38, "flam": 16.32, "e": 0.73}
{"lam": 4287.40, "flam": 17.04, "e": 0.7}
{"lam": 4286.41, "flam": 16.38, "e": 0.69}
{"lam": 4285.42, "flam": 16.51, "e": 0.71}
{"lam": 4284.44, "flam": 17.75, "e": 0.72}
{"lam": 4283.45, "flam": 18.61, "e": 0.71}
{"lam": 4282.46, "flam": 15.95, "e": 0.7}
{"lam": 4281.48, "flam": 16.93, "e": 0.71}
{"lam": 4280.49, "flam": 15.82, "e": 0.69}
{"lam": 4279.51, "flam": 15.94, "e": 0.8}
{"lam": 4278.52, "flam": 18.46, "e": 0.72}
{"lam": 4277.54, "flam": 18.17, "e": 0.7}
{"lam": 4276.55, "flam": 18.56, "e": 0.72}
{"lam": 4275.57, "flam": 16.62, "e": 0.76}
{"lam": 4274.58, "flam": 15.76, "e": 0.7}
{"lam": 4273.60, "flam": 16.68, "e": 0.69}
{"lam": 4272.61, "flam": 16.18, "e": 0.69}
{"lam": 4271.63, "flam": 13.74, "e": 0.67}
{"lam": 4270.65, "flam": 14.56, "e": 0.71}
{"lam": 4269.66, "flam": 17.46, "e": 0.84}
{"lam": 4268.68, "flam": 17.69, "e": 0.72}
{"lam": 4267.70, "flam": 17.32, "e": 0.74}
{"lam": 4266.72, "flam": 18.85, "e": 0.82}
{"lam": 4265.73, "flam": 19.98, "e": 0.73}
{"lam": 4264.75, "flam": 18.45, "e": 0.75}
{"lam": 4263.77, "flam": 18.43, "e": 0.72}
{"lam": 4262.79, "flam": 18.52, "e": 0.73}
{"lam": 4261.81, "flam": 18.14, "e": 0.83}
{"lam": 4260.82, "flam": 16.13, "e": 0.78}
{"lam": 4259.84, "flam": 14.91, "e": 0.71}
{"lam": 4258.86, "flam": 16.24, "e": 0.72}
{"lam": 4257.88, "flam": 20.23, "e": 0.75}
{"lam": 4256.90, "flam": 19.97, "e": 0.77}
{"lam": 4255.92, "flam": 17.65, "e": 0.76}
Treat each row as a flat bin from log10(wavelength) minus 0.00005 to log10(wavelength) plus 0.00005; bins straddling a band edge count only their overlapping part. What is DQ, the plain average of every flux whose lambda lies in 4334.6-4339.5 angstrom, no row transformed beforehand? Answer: 16.1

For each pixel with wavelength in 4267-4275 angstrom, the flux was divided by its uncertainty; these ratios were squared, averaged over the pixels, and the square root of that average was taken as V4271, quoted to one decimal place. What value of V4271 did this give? 22.5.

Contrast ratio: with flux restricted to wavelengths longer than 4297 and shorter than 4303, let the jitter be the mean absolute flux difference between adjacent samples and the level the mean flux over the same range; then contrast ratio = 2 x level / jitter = 38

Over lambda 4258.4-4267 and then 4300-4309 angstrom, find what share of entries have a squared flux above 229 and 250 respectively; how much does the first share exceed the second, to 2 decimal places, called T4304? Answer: 0.89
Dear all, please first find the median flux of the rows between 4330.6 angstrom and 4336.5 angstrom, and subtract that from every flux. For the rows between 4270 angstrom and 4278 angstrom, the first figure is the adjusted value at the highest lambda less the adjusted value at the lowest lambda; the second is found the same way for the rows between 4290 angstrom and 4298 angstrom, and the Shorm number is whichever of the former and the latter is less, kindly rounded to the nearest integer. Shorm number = -1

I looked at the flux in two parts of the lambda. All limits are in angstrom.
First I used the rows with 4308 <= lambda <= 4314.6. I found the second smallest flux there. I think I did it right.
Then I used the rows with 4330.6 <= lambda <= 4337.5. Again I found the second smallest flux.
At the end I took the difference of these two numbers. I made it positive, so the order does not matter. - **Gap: 7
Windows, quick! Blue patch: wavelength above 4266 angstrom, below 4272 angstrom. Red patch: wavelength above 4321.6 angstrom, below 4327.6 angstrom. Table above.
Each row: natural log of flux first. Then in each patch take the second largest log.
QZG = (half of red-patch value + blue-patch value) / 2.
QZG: 2.14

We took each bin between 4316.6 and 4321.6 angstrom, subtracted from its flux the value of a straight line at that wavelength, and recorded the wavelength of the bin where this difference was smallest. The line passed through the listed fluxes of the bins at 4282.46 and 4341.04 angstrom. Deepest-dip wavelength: 4321.09 angstrom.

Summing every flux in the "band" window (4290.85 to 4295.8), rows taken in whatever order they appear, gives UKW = 86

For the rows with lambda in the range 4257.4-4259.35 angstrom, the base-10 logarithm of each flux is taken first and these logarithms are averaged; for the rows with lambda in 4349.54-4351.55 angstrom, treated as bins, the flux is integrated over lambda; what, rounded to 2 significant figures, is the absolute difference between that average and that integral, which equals 35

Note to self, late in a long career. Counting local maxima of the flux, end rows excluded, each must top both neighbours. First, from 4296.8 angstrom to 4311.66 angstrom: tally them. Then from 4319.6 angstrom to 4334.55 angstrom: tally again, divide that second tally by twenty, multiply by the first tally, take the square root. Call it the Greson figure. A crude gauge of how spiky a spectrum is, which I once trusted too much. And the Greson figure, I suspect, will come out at 0.45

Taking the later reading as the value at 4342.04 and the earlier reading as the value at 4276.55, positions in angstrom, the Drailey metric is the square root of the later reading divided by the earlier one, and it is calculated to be 0.91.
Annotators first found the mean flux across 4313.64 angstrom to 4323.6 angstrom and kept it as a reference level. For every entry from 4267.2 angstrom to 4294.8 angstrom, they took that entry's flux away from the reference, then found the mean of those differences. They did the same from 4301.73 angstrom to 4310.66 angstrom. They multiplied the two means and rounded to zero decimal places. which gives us 14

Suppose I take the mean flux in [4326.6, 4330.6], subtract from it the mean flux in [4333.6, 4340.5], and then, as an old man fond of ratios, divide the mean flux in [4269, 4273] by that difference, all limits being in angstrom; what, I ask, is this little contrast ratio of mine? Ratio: 6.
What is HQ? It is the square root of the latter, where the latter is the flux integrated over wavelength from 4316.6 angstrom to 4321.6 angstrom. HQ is 10.0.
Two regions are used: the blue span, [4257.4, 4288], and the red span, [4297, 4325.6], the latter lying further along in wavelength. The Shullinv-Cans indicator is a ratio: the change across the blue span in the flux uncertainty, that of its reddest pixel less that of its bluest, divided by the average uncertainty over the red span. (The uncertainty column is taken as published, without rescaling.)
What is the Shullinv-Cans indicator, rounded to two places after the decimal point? -0.07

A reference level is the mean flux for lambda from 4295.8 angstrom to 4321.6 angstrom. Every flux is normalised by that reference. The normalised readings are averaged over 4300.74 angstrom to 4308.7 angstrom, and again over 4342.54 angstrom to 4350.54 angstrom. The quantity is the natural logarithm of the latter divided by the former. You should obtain 0.30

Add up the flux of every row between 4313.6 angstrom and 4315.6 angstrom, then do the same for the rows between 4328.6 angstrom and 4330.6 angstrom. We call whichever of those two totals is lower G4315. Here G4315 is 34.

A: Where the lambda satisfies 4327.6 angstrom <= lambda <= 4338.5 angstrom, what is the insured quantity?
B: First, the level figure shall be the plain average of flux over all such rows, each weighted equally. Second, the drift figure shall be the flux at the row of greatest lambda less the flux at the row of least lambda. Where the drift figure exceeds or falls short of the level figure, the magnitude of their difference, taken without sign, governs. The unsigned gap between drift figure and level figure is 21.5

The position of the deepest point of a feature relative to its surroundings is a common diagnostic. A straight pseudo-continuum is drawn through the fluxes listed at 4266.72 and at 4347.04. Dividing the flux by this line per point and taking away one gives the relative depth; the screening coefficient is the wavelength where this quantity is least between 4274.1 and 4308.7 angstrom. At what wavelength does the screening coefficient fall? 4308.18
